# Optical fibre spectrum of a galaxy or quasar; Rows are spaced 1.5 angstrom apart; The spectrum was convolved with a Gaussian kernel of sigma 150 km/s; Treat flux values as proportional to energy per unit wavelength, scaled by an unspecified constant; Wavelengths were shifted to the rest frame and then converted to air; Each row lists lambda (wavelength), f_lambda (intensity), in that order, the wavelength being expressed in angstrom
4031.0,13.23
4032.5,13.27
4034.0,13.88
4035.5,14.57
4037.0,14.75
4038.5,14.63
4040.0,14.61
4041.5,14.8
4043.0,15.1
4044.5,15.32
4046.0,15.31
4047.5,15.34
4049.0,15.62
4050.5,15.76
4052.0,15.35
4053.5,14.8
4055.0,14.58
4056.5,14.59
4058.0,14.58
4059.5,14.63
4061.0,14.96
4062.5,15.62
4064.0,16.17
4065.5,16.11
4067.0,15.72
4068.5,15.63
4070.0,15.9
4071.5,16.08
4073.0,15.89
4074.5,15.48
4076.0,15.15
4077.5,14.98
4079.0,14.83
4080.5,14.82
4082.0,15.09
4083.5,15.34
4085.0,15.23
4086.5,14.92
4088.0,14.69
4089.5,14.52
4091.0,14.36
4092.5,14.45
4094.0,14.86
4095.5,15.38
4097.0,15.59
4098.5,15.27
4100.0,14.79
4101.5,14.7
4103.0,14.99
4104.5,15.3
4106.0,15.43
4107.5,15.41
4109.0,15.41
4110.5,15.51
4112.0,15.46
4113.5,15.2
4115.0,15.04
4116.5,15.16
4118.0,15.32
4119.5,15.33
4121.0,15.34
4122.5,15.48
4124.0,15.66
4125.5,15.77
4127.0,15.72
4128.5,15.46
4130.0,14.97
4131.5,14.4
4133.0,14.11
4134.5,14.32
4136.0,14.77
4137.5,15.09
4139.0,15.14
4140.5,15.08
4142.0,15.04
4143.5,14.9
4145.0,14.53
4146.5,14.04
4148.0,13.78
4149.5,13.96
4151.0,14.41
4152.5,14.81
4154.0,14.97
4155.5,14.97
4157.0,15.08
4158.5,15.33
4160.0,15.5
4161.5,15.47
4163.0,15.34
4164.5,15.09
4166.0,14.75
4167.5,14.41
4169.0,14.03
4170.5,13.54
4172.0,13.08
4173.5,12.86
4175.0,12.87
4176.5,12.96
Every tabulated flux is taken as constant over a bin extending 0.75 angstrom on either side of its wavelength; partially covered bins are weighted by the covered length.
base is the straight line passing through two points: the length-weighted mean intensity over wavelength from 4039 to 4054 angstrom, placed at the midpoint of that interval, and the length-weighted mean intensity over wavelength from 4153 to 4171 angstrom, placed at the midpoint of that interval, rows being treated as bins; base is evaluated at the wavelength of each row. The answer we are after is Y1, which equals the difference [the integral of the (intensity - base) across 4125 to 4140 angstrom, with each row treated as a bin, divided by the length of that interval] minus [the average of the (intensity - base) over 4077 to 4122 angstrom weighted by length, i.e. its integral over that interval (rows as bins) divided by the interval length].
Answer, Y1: -0.04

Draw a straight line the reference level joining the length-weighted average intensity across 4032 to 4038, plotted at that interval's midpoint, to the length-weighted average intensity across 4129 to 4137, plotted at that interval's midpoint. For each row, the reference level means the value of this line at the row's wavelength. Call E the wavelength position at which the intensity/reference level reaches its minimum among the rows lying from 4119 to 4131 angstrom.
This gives 4130.0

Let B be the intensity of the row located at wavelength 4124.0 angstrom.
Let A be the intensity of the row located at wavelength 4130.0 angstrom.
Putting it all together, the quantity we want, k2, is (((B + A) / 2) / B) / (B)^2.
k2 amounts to 0.0040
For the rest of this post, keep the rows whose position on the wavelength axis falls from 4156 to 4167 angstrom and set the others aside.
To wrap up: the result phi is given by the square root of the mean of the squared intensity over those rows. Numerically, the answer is 15.2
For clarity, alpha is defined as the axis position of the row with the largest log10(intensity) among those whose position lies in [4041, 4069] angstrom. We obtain 4064.0 angstrom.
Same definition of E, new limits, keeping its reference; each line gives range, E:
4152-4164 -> 4152.5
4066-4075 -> 4074.5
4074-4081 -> 4080.5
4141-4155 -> 4148.0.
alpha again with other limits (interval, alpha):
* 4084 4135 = 4125.5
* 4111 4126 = 4125.5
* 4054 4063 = 4062.5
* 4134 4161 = 4160.0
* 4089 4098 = 4097.0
